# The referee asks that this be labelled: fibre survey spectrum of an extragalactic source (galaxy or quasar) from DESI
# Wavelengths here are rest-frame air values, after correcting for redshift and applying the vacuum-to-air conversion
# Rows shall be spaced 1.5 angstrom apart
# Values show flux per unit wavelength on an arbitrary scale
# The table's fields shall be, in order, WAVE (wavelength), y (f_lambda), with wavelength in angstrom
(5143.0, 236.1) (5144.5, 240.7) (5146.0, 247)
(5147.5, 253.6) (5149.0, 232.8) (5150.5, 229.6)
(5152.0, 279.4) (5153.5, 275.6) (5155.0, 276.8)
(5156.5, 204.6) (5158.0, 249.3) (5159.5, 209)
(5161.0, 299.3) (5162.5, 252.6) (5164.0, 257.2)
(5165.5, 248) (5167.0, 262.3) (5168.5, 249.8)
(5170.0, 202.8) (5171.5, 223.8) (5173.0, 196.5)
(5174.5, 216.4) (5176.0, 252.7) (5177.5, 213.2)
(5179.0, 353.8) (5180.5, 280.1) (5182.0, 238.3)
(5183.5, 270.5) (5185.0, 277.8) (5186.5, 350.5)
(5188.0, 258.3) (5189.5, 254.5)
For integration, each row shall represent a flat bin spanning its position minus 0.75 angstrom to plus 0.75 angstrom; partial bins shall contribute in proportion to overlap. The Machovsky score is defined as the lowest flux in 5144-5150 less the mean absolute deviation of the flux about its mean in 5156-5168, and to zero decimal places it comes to 212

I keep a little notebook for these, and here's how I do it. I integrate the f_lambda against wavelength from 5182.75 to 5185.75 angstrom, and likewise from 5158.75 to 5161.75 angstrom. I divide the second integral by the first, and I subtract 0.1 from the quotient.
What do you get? 0.83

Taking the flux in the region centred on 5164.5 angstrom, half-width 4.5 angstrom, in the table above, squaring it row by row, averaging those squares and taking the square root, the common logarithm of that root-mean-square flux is 2.42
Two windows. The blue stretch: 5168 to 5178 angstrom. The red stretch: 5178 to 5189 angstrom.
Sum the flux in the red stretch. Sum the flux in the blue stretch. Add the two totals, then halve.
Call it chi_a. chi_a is 1792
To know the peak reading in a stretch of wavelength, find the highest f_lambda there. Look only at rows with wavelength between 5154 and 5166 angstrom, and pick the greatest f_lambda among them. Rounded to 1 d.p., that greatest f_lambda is 299.3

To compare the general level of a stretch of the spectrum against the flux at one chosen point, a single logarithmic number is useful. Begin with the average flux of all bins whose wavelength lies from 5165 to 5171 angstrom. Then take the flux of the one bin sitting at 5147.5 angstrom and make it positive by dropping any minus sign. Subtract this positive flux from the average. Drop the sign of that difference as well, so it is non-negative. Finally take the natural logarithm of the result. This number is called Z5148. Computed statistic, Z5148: 2.6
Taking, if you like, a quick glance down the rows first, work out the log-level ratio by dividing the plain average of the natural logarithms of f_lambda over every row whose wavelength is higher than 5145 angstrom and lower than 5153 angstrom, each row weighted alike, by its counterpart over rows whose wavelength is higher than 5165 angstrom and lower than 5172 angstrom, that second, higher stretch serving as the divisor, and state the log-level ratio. 1.01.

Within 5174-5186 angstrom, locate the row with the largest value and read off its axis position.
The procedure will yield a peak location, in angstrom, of 5179.0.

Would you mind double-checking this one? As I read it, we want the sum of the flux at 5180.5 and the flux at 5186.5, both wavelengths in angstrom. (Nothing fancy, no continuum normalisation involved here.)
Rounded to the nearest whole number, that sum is 631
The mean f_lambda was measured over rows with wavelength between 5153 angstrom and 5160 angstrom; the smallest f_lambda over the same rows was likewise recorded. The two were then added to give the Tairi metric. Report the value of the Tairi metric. 448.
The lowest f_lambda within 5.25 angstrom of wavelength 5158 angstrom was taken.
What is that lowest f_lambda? 204.6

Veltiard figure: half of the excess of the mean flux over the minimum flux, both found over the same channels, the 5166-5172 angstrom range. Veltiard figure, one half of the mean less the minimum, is 16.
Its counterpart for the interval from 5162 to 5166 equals 2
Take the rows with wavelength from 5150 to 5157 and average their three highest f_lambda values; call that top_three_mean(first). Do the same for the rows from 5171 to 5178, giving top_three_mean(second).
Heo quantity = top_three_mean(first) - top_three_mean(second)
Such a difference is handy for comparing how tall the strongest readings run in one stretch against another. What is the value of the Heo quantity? 46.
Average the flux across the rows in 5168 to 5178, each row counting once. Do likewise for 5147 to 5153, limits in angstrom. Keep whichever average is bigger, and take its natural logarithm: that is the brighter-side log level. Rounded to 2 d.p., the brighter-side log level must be 5.52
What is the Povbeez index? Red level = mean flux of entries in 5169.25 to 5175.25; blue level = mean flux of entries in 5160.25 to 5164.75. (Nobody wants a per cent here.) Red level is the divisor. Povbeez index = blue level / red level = 1.29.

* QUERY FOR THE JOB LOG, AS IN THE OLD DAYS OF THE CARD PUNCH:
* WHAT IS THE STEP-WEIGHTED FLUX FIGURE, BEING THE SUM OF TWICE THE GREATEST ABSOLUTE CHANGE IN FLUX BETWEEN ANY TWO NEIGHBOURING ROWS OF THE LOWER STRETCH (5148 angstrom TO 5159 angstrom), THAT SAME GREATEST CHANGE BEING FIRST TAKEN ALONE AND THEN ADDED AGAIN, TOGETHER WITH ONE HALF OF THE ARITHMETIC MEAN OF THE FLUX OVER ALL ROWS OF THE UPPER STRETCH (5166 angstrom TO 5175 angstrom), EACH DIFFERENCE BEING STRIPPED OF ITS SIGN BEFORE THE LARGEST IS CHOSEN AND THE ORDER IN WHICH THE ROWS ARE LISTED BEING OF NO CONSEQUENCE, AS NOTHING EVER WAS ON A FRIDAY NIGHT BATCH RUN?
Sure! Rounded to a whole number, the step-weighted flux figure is 257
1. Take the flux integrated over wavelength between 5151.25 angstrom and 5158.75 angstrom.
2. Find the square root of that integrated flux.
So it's 43.9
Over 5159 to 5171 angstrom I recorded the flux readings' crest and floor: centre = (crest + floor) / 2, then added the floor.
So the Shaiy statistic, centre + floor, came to 454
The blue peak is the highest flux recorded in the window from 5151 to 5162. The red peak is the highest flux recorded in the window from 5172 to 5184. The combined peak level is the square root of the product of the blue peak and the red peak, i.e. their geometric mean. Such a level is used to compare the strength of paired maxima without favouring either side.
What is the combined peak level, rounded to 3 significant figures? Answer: 325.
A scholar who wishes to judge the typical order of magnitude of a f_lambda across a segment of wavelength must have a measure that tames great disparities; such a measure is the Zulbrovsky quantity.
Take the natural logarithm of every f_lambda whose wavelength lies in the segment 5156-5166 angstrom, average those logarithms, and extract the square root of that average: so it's 2.345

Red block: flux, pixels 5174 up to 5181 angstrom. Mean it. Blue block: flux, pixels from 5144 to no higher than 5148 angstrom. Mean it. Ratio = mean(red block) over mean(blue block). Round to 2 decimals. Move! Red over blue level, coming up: 1.07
